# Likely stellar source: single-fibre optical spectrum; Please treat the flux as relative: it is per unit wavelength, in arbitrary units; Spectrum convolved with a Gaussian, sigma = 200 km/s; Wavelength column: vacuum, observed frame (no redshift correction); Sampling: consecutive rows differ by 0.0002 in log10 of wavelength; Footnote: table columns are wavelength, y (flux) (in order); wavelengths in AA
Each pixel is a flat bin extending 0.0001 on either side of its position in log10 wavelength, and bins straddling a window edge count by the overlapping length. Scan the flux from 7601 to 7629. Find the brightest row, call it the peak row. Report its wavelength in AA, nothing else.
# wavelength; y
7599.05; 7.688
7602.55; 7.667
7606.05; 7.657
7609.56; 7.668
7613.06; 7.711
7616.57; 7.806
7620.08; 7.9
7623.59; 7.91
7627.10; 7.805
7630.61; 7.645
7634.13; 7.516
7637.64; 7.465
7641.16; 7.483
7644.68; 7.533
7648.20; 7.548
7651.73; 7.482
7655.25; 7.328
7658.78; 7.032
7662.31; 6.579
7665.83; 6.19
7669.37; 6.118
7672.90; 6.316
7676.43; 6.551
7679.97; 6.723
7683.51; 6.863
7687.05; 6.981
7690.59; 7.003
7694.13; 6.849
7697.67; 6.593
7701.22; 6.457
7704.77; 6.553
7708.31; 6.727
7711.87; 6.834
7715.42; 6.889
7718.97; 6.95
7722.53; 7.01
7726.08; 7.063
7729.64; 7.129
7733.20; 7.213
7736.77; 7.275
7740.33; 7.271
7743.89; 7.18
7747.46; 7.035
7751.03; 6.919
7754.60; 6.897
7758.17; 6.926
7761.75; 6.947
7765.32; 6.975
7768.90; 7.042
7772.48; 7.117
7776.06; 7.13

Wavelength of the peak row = 7623.59 AA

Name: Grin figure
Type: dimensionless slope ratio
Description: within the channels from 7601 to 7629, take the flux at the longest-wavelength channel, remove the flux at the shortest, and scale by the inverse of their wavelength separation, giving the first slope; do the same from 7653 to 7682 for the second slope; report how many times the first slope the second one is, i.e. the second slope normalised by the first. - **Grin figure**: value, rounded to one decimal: -4.4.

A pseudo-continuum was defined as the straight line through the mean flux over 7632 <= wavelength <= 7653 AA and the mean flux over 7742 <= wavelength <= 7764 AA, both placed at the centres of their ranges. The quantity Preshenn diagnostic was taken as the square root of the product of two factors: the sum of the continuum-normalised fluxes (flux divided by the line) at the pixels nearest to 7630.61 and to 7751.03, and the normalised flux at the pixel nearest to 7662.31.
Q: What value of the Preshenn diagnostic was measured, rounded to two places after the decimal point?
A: 1.33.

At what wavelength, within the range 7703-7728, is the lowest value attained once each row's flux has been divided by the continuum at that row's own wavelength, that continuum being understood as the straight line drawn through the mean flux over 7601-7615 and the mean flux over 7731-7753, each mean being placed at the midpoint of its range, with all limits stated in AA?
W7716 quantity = 7704.77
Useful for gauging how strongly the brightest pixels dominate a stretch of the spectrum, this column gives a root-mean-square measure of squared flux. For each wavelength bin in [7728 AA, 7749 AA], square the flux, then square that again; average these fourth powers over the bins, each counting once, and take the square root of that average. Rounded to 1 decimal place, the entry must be 51.6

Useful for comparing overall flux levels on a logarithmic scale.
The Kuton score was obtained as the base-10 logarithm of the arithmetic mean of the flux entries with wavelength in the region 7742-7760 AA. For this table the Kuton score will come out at 0.84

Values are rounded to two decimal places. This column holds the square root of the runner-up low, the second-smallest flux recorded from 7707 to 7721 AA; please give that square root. 2.61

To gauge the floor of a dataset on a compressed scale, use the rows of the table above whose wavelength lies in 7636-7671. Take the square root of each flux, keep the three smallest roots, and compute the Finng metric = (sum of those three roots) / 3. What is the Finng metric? 2.51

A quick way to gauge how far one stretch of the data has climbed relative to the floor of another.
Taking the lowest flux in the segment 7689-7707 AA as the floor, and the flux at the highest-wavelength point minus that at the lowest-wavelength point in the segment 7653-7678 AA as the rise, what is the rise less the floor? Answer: -7.2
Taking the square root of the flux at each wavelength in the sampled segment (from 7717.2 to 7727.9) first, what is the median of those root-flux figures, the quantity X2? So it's 2.65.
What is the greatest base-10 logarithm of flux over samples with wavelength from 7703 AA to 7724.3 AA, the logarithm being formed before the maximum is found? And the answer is 0.846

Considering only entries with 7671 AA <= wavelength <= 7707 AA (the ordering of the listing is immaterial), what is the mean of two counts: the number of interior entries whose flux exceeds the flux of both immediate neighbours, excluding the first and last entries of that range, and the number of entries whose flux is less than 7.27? 5.5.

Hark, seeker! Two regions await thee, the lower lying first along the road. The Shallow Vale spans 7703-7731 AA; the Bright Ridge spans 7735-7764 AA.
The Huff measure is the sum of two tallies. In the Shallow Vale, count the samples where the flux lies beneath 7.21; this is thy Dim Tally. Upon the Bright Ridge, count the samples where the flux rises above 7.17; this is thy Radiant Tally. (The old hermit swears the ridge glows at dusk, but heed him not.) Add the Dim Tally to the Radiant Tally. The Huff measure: 11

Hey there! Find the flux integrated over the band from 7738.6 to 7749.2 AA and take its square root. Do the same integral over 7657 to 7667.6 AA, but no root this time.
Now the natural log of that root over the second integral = -2.08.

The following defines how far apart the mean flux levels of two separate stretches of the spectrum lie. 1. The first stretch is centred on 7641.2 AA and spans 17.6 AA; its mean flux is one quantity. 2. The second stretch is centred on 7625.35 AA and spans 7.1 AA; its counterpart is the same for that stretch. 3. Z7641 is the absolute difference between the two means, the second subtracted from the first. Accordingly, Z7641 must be 0.35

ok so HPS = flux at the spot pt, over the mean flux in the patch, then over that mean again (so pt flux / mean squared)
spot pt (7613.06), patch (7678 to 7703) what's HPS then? 0.168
